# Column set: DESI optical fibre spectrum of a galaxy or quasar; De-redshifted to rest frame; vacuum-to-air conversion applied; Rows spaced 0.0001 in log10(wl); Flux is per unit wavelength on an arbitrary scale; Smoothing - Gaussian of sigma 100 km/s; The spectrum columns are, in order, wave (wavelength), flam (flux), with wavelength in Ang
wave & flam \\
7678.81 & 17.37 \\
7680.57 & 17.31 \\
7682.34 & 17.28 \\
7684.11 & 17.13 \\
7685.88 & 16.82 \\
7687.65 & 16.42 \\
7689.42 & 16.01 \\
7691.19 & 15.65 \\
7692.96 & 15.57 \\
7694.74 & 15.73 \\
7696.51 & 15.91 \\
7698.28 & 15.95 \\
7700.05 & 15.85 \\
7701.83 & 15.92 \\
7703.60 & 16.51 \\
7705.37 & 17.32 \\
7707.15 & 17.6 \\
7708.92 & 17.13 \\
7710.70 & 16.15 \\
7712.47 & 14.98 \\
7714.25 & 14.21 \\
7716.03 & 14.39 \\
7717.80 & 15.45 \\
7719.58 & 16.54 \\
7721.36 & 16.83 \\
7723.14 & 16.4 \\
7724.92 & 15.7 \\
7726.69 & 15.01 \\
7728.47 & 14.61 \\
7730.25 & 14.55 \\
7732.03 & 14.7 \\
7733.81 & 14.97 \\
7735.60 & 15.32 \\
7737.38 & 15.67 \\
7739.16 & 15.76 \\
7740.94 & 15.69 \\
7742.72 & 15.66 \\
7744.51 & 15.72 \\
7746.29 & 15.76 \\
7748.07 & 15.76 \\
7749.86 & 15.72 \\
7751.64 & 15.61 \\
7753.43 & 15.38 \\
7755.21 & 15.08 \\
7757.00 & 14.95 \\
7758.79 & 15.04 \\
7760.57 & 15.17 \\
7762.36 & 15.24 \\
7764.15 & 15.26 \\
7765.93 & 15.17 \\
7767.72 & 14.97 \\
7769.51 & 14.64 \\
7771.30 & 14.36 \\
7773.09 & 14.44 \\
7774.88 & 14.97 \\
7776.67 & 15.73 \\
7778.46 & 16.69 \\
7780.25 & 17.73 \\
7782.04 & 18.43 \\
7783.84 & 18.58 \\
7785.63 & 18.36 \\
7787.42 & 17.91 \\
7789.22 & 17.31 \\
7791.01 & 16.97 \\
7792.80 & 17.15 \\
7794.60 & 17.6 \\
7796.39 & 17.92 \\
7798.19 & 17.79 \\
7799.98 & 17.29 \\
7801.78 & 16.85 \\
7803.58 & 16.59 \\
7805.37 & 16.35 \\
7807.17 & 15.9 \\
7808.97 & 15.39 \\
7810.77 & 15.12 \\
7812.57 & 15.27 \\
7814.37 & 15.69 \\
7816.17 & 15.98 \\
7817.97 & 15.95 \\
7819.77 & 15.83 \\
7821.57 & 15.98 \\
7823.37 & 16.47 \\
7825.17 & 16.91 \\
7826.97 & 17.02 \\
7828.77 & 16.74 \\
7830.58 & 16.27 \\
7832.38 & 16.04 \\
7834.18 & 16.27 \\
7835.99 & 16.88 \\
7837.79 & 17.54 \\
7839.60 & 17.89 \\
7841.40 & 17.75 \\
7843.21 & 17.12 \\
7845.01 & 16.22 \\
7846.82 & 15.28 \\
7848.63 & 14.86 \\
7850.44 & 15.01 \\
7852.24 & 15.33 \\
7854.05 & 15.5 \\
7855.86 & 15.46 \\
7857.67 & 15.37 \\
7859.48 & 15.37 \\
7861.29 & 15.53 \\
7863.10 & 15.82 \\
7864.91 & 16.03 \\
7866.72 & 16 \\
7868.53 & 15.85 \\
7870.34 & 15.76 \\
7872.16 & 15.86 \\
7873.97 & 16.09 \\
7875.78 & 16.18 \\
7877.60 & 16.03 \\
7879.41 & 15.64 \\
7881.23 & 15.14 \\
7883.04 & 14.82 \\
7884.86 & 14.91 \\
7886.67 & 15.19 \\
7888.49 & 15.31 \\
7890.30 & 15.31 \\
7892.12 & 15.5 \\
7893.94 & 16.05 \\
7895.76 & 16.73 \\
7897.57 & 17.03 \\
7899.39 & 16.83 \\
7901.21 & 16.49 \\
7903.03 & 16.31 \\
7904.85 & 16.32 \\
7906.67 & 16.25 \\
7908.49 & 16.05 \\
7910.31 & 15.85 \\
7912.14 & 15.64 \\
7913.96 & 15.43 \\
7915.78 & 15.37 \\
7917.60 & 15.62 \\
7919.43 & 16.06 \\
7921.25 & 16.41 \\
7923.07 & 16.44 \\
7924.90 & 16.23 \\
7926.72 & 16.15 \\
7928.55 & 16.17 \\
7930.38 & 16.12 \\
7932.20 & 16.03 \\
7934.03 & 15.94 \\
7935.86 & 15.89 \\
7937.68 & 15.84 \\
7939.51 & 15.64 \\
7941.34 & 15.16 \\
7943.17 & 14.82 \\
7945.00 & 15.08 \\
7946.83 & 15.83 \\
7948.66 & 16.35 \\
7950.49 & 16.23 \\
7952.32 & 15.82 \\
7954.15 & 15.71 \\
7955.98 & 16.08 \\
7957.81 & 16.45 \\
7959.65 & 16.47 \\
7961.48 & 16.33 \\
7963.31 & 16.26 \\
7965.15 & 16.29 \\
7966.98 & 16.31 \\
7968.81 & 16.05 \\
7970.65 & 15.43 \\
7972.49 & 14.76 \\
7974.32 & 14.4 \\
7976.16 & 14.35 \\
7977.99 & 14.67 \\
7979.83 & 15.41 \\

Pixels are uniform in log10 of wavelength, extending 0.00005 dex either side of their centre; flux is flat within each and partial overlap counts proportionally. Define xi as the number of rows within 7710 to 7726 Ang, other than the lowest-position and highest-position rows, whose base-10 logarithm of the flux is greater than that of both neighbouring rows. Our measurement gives 1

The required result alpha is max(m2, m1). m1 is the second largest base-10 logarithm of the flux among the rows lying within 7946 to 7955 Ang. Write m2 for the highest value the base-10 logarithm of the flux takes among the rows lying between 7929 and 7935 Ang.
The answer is 1.21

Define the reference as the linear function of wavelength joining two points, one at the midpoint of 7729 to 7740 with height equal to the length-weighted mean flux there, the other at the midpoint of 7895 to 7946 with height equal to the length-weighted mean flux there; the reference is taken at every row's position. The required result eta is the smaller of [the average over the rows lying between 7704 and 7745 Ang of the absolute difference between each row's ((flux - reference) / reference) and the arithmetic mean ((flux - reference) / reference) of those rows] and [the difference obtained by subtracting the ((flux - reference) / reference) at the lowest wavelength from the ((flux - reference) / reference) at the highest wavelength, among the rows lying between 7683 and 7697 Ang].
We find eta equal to -0.086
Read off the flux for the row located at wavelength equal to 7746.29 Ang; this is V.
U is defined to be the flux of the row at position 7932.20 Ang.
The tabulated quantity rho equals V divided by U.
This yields 0.98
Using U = 16.03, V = 15.76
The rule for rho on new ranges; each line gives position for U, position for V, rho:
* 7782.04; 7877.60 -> 0.87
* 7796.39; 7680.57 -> 0.97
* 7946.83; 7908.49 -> 1.01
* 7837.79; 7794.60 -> 1.00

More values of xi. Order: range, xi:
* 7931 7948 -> 0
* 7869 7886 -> 1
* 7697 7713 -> 1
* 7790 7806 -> 1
